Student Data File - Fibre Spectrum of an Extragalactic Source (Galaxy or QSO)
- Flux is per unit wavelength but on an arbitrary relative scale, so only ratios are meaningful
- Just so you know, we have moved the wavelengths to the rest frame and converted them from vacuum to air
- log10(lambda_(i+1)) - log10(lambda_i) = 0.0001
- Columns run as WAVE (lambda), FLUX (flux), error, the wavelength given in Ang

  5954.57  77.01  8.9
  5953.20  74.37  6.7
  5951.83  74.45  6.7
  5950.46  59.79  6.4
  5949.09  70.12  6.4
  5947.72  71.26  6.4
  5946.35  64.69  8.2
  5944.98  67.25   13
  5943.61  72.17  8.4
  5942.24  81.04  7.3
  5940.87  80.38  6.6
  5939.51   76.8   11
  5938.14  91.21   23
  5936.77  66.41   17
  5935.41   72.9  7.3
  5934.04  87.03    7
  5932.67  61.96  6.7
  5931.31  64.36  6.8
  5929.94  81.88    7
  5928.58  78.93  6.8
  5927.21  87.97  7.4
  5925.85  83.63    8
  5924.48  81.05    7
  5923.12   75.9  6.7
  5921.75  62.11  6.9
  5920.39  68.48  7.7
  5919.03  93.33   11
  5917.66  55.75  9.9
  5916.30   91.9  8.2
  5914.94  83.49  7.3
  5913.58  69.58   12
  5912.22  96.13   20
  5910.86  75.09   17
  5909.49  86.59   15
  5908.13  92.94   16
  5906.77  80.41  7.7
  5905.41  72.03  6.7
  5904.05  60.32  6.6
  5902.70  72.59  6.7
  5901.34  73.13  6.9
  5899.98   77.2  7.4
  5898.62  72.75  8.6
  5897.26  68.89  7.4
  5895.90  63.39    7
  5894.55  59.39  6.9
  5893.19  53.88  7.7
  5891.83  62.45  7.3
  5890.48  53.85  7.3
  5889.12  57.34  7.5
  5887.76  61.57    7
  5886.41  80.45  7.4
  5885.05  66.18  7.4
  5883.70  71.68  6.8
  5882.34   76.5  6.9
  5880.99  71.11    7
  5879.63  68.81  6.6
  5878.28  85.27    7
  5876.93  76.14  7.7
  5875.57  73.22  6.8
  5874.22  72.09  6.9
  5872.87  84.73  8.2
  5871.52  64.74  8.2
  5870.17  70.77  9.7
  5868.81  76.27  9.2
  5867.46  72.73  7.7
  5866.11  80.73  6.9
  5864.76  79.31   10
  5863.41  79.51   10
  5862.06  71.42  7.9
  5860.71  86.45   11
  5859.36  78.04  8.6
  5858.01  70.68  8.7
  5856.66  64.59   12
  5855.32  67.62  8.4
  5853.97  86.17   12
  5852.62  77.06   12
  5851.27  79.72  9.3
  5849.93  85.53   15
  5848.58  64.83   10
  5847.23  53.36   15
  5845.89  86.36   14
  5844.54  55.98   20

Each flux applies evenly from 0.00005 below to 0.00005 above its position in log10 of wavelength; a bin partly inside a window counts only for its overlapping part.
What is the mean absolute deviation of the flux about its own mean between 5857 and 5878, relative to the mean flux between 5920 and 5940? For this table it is 0.06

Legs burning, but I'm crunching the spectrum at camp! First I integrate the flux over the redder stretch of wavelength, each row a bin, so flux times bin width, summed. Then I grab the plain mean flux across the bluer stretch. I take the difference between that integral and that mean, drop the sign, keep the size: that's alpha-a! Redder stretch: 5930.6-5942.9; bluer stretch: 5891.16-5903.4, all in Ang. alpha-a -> 865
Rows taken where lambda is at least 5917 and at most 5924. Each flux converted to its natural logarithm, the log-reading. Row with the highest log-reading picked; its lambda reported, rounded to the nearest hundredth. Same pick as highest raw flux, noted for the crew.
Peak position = 5919.03 Ang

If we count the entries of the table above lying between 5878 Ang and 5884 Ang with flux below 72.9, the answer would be 3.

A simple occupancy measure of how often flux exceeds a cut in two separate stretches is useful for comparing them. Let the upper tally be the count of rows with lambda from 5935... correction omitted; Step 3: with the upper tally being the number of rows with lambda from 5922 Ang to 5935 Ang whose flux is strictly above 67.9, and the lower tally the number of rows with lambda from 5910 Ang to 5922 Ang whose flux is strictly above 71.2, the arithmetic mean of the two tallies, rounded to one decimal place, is 6.0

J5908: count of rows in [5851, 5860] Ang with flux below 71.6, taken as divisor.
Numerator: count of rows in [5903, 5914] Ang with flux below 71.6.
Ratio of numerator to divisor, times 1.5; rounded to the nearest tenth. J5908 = 1.0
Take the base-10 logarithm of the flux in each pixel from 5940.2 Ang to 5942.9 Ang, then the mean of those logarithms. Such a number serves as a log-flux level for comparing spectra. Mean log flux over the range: 1.91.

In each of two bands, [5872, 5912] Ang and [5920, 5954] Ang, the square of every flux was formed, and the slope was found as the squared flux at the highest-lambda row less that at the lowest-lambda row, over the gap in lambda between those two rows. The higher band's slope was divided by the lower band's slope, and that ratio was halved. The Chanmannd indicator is -0.3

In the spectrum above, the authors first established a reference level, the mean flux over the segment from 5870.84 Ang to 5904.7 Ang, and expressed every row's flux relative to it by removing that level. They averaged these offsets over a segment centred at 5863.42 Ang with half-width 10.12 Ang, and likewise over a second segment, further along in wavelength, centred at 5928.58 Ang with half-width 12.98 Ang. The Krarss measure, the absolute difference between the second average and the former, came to 1.4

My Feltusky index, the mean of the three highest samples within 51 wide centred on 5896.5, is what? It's 94.1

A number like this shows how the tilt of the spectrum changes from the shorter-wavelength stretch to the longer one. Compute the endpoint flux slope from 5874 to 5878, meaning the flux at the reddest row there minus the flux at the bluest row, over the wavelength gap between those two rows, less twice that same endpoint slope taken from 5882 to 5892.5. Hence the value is 4.5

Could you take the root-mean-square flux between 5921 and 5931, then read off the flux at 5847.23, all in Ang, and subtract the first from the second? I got -26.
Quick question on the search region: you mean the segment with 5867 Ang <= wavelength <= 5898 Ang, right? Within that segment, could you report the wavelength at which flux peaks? 5878.28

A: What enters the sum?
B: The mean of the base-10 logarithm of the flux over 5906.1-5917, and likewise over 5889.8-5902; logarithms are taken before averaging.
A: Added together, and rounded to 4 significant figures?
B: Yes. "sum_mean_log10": 3.734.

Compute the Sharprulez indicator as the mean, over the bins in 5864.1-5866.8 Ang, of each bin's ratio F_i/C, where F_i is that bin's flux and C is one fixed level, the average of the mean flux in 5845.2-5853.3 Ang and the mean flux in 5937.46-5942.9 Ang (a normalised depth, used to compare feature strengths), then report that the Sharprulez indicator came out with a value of 1.02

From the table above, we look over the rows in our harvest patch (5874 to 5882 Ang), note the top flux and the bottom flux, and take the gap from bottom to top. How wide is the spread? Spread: 16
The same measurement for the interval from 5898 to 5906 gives 17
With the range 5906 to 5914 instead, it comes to 27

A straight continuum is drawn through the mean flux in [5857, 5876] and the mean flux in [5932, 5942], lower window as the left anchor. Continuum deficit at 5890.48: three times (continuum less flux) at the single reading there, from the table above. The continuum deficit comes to 67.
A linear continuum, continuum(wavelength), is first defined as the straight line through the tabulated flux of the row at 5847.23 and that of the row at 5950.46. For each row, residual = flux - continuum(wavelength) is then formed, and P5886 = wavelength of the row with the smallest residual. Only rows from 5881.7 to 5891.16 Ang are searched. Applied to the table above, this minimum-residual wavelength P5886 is 5890.48 Ang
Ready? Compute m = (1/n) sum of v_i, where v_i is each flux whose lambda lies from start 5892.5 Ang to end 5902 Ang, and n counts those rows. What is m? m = 66.9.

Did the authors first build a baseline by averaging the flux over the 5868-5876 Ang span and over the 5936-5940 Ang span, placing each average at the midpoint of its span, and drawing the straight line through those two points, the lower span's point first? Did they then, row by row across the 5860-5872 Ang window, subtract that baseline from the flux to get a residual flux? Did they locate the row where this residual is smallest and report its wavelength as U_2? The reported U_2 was 5871.52 Ang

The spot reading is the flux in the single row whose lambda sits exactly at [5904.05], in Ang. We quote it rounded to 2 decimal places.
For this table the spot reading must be 60.32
